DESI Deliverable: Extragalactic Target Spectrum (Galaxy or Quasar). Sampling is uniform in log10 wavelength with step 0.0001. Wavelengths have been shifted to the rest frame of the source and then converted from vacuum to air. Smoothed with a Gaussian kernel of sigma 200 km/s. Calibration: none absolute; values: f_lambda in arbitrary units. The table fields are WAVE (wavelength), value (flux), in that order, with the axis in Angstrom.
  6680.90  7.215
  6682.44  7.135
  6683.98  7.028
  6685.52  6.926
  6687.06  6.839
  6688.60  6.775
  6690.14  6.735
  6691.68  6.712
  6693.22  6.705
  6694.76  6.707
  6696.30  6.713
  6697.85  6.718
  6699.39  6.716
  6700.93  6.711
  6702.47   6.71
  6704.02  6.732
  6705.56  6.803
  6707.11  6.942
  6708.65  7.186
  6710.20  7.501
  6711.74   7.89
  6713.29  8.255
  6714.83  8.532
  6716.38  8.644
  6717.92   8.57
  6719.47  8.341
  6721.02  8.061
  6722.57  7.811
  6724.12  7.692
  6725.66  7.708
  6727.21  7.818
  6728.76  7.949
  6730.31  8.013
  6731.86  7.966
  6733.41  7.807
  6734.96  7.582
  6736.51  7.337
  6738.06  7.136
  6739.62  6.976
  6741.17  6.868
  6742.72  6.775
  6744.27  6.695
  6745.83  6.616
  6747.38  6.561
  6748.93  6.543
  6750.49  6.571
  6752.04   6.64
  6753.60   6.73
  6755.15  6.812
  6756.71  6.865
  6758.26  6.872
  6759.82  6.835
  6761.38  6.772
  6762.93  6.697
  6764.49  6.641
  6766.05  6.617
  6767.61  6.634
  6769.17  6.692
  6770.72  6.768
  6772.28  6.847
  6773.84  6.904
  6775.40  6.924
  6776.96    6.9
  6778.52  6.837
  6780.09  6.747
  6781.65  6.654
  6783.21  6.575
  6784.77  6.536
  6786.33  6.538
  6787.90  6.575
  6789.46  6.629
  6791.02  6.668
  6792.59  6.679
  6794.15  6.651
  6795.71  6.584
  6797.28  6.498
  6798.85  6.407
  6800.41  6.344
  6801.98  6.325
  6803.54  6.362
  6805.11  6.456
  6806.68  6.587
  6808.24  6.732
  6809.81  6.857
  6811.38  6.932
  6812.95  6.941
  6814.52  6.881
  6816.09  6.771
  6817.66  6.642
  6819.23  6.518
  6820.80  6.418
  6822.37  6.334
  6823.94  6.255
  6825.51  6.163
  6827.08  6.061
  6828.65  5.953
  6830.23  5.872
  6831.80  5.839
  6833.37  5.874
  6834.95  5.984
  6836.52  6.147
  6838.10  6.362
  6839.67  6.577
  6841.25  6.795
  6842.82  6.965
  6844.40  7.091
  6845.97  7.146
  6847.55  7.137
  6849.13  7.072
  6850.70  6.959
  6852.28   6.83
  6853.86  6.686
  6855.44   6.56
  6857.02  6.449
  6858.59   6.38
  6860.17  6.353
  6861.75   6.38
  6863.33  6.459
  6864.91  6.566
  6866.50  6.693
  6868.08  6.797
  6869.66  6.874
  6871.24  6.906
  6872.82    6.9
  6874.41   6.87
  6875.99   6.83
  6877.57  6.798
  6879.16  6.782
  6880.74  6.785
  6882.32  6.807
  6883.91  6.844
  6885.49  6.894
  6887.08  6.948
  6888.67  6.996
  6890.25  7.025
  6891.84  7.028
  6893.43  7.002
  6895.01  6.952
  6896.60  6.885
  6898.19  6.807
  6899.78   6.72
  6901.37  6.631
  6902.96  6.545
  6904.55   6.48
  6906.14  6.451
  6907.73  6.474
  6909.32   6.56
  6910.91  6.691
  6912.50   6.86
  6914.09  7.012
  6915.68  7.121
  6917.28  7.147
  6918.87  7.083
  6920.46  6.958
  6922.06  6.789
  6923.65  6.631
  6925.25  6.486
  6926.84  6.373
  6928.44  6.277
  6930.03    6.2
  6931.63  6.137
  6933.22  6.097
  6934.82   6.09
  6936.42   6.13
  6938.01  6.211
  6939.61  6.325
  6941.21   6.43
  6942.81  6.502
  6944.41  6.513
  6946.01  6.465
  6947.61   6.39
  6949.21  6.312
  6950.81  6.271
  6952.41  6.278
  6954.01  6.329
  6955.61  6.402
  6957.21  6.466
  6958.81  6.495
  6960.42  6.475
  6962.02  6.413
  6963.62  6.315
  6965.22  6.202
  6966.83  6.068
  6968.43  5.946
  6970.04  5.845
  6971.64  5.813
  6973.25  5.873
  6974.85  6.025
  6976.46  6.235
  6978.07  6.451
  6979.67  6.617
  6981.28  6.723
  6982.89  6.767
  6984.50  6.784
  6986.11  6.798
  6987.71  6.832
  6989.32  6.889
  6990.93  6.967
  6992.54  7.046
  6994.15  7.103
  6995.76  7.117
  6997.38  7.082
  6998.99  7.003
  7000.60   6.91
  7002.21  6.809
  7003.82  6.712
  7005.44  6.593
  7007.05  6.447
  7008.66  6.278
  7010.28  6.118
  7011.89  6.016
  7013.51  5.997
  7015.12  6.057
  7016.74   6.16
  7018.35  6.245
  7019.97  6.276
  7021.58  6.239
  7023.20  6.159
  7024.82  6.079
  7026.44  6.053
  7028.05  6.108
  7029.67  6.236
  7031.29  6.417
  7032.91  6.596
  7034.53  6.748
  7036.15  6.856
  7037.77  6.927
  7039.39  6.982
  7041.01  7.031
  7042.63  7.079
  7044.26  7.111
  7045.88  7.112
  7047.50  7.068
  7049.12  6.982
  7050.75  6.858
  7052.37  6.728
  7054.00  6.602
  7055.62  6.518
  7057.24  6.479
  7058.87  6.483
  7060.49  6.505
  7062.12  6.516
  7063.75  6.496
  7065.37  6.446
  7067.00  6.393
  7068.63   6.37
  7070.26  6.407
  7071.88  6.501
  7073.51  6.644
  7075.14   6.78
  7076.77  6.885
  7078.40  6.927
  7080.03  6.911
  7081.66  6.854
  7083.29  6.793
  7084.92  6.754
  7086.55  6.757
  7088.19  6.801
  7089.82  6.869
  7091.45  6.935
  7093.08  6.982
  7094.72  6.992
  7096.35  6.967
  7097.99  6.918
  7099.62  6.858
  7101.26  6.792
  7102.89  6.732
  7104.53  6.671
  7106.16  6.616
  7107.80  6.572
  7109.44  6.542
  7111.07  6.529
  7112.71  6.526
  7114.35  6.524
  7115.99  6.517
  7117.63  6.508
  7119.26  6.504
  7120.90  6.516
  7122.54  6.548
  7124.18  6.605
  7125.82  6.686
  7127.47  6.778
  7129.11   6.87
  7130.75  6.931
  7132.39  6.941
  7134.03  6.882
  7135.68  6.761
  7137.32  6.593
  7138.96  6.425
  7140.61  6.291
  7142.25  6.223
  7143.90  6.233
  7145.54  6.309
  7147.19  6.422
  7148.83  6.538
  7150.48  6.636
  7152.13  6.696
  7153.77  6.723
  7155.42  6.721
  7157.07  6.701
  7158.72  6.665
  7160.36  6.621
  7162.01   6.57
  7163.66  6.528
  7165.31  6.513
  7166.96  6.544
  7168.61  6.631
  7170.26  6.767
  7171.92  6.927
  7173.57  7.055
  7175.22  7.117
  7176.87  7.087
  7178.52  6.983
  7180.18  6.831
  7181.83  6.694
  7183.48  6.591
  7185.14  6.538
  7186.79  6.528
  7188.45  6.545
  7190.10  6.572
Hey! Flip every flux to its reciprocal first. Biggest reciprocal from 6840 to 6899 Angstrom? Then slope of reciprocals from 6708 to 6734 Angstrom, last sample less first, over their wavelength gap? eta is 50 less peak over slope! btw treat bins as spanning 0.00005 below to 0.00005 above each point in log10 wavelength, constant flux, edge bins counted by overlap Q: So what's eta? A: 402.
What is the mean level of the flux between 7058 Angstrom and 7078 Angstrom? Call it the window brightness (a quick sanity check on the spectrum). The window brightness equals 6.54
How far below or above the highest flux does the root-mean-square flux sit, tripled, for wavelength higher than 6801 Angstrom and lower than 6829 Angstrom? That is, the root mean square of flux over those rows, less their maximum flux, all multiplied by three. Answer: -1.27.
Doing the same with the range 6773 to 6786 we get -0.49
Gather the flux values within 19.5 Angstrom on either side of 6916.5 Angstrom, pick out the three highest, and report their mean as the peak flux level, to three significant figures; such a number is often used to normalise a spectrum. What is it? 7.12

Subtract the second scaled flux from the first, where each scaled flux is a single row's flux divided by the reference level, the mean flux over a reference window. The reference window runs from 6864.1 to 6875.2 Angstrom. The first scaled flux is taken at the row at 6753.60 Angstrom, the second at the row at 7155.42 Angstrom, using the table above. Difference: 0.00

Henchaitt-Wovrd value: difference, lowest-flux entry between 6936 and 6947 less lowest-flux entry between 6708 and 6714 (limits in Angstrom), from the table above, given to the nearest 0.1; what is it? -1.1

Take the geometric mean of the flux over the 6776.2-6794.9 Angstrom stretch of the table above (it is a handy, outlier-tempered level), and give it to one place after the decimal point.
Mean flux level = 6.7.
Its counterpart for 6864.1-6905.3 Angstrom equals 6.8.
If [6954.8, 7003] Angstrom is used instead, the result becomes 6.5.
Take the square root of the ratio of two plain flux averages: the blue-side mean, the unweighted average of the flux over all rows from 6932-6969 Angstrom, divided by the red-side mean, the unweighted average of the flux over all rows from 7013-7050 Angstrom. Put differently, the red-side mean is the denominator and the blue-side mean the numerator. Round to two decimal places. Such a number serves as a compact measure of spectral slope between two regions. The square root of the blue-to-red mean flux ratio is 0.98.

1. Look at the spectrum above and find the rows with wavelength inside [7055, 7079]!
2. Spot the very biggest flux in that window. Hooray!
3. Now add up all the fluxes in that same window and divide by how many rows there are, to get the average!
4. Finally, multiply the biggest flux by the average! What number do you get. 45.4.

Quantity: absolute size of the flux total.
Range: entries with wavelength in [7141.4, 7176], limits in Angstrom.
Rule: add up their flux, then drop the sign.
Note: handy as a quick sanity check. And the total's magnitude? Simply 139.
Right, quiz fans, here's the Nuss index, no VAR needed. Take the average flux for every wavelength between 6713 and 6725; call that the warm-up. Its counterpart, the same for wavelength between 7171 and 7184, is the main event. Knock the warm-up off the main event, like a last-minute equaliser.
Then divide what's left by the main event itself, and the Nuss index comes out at -0.19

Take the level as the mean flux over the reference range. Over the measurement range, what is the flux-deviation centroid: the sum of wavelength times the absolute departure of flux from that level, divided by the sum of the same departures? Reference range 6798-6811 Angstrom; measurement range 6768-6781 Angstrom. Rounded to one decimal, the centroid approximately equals 6774.9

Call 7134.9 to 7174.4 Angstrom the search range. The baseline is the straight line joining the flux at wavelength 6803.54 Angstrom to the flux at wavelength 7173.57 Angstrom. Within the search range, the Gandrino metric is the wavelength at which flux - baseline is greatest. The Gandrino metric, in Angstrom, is 7173.57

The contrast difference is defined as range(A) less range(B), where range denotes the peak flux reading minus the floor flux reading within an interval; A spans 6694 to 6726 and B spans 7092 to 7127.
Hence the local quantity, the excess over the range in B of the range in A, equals 1.4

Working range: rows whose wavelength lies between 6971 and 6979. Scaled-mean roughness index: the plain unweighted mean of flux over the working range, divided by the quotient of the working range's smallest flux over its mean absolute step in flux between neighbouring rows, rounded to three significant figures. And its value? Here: 0.167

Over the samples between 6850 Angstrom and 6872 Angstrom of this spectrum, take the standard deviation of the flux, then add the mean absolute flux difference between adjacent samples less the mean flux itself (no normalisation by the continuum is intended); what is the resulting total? -6.3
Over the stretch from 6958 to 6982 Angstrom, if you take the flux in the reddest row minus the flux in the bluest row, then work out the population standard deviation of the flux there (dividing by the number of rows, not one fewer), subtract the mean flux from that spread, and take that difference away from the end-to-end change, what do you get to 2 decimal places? 6.18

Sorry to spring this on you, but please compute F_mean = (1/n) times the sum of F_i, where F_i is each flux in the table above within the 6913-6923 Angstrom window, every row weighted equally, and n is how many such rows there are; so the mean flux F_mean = 7.0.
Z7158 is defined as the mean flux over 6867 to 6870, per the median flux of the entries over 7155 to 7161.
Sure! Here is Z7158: 1.02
